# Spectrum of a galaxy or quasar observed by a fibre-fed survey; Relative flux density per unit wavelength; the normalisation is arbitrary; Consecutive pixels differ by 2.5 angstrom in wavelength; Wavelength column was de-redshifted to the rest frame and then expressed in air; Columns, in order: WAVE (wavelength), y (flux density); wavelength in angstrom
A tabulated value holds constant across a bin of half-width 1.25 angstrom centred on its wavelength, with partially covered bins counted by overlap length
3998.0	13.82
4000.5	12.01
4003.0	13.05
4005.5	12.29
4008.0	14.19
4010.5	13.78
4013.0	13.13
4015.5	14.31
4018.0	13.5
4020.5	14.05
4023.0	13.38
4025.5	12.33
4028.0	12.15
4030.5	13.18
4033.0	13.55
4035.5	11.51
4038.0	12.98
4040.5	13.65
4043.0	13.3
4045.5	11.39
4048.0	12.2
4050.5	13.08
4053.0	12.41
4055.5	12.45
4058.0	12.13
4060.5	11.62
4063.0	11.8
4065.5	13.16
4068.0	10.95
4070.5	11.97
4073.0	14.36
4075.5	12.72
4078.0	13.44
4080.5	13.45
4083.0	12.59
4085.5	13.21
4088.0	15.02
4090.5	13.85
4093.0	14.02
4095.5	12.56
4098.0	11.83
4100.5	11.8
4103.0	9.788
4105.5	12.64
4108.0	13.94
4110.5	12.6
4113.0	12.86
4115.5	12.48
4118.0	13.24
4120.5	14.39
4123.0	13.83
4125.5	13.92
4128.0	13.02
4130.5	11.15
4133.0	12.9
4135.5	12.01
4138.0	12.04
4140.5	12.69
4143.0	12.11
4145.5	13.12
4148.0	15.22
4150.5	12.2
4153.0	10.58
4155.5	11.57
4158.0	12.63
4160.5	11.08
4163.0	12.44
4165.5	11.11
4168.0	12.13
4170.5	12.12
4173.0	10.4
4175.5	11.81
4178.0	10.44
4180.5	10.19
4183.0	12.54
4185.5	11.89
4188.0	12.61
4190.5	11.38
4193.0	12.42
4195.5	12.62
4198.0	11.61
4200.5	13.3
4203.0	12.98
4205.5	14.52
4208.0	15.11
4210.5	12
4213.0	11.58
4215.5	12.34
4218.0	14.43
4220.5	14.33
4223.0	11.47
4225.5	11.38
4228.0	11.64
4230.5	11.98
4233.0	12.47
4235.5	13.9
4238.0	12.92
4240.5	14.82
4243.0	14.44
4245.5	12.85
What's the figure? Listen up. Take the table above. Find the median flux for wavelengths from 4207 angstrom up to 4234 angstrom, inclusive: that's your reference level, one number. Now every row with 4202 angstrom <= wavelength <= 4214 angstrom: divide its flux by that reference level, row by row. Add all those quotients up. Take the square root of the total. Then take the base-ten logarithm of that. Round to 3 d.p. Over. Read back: 0.371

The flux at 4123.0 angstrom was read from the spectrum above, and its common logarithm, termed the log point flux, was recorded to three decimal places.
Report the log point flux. 1.141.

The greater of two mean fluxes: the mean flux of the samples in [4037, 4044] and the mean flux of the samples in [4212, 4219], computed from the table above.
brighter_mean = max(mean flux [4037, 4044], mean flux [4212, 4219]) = 13.3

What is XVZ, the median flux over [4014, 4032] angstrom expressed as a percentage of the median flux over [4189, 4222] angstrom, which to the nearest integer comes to 106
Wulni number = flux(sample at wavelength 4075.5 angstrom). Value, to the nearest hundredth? 12.72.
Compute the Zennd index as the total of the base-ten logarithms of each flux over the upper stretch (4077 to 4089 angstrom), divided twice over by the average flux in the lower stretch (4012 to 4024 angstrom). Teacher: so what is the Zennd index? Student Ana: 0.0302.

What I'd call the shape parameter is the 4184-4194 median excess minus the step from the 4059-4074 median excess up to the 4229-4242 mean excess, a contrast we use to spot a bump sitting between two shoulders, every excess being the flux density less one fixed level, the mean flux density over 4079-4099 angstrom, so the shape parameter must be -2.5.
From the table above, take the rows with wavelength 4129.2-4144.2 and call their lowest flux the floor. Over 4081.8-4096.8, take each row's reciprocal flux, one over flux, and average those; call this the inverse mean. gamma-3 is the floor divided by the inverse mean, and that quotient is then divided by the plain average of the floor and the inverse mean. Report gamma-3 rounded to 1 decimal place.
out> 26.8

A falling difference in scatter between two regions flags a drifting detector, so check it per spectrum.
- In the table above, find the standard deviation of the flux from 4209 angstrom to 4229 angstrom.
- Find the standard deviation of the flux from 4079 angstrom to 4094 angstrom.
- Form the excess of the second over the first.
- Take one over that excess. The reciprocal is -2.3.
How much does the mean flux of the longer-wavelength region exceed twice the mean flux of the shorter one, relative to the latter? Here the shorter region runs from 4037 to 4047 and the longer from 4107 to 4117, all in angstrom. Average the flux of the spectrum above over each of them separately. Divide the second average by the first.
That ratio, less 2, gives -0.99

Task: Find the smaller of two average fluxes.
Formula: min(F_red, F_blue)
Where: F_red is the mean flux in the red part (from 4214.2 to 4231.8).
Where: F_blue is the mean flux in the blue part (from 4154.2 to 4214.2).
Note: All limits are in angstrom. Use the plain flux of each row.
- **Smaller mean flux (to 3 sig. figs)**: 12.1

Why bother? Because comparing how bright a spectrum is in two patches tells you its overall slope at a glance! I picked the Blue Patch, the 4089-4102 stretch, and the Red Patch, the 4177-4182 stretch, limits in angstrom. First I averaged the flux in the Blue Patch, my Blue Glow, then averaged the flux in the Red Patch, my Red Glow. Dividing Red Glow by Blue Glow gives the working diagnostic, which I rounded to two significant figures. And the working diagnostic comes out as 0.81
